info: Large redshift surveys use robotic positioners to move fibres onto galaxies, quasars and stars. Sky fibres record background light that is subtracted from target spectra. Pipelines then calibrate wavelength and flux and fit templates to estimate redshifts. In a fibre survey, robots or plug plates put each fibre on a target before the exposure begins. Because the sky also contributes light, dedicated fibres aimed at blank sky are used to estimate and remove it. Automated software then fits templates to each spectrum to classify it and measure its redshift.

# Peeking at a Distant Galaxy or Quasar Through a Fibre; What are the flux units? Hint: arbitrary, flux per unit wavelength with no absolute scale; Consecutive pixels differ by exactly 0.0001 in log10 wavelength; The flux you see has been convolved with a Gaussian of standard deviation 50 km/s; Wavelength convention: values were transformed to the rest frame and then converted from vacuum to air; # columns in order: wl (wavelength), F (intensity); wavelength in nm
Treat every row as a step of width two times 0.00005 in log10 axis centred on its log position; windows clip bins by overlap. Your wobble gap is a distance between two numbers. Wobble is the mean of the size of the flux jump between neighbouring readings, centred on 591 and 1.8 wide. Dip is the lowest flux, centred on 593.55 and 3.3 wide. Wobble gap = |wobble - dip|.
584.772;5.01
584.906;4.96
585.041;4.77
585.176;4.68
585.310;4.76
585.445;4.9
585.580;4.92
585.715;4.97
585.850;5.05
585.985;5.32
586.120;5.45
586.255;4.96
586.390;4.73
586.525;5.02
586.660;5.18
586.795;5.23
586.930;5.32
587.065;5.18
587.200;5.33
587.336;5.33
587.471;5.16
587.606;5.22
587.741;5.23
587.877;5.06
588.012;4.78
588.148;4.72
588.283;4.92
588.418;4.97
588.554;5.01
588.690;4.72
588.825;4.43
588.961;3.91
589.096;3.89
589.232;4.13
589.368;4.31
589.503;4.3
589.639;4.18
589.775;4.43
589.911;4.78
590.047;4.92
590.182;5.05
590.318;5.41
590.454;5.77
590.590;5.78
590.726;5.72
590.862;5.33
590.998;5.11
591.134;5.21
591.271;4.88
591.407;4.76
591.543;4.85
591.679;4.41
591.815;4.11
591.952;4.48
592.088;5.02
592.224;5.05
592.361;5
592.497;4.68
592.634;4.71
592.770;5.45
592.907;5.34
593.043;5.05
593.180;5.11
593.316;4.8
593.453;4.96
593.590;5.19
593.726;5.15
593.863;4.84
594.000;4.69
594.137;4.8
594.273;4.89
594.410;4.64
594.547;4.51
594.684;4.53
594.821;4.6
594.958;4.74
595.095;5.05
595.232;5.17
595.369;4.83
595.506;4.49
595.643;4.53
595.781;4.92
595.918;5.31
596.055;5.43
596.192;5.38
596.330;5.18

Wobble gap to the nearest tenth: 4.2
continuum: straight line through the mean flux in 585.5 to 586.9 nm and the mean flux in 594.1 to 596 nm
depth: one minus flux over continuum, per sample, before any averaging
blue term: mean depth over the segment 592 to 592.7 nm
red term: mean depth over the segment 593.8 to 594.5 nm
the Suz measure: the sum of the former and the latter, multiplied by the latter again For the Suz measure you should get 0.0001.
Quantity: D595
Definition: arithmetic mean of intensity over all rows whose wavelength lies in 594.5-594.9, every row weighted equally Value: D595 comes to 4.55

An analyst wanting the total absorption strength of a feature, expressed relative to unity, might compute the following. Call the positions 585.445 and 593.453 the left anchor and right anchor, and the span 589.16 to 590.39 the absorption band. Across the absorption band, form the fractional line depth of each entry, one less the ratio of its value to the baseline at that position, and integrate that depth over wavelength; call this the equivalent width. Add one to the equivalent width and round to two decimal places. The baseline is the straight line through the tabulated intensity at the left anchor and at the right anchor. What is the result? 1.08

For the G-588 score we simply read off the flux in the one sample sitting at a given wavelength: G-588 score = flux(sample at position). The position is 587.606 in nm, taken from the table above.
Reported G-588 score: 5.22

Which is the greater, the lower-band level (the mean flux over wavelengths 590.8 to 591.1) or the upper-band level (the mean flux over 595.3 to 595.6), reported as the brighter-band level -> 5.2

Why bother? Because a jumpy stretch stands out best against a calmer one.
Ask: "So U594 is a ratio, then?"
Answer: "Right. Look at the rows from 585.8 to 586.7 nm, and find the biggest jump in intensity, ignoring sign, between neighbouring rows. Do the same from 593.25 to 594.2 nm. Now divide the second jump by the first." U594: 0.63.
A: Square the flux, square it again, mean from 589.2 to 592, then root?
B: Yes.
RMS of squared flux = 24.4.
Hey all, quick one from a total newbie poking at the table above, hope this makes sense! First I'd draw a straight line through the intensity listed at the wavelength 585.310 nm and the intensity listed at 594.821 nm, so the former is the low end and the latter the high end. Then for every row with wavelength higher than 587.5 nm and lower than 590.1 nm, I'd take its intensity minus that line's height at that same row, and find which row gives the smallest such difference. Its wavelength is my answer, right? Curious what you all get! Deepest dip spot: 589.096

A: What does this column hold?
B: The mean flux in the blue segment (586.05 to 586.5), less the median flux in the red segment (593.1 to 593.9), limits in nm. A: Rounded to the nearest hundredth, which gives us 0.01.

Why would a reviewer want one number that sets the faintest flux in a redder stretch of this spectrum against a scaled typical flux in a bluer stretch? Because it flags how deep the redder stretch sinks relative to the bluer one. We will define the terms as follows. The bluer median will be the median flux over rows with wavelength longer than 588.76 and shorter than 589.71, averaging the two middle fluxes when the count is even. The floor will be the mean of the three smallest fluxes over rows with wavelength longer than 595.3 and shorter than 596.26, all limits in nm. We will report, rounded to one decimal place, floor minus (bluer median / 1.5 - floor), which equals 6.4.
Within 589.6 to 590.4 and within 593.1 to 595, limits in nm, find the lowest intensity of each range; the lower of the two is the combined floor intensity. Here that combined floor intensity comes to 4.18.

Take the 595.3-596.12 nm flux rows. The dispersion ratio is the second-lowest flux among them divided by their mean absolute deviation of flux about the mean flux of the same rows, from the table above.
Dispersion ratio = 15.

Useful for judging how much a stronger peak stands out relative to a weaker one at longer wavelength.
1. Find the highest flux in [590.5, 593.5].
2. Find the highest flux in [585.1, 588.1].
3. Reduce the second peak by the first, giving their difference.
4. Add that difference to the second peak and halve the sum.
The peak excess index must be 2.56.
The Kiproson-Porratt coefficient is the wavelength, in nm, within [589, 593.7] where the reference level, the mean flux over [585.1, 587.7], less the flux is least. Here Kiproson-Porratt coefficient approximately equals 590.590 nm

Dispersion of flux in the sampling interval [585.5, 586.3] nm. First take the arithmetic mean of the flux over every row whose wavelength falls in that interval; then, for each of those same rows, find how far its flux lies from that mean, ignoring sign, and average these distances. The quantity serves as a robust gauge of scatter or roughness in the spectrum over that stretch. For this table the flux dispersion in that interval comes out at 0.18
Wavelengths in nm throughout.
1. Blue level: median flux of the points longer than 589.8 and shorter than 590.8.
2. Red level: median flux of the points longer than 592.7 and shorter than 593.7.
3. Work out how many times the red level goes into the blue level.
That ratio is 1.06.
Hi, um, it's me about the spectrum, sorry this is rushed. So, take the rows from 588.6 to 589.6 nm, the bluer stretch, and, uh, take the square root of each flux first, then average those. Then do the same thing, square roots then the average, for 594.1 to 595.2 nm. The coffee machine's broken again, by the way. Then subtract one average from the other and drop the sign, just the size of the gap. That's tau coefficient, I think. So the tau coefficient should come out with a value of 0.114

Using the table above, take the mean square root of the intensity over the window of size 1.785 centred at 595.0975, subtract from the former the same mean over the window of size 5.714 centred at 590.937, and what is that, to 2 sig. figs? -0.015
